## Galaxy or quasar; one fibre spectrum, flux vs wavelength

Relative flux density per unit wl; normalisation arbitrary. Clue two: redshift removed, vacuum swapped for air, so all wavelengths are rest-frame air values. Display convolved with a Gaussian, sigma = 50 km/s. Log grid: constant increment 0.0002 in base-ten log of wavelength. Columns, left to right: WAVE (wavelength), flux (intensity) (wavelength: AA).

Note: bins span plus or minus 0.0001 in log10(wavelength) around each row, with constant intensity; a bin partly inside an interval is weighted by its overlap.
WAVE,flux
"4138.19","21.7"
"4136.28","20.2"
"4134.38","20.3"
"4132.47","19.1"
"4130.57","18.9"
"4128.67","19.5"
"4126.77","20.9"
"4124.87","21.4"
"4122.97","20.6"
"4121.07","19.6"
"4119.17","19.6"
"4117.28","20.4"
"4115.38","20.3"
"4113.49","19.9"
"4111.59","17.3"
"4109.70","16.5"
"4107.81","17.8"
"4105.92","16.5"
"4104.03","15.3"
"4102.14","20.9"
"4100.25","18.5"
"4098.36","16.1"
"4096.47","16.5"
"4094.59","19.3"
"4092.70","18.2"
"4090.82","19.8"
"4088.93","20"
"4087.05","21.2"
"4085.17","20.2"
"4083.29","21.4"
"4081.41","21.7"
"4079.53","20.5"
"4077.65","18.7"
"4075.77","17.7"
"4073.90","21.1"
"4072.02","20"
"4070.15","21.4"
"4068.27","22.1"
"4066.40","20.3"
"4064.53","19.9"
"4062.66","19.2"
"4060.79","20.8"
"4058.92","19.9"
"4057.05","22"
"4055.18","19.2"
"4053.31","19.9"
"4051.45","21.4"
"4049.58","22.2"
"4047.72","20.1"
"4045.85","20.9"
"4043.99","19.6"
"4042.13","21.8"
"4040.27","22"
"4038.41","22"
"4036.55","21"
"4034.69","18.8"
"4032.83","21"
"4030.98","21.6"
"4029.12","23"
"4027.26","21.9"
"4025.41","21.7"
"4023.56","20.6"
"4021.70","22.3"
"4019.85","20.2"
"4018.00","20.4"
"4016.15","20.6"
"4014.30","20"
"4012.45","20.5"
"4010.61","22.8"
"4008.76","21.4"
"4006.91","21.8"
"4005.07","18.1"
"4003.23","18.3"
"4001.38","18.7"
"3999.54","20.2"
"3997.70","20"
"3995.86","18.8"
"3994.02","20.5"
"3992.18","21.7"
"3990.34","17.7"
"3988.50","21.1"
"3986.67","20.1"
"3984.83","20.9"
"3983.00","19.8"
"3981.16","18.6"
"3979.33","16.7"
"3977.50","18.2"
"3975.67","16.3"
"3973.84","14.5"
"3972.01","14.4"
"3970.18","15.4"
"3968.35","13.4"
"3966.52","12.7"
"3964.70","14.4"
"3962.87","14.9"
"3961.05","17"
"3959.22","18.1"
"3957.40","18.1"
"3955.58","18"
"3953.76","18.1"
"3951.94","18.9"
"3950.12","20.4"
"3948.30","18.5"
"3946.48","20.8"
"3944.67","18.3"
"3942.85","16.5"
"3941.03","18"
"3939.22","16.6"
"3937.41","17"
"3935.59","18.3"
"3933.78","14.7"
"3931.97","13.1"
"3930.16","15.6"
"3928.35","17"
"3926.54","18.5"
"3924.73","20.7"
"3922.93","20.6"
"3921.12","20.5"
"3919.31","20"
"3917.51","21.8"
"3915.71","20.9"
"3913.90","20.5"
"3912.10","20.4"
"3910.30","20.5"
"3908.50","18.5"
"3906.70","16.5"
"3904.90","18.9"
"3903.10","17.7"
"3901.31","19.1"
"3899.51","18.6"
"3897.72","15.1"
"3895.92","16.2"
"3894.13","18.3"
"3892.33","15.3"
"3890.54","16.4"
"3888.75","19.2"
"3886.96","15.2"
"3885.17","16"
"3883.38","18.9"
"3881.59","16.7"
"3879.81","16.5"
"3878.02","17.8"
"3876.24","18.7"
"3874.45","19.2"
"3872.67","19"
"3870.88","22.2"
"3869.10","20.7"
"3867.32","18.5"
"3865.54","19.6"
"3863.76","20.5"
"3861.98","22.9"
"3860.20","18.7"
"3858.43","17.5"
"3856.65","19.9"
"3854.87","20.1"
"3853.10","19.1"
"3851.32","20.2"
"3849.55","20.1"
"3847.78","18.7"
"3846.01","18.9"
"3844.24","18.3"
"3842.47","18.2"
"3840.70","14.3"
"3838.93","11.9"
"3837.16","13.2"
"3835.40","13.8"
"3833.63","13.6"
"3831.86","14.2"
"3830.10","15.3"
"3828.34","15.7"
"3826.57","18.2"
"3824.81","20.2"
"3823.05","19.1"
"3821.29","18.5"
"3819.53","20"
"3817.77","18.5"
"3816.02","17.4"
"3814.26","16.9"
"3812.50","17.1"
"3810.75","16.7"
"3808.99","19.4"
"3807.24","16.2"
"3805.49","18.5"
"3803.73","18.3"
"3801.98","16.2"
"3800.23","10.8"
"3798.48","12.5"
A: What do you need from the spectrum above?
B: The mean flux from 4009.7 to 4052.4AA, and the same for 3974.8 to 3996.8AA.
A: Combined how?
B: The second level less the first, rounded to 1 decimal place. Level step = -1.9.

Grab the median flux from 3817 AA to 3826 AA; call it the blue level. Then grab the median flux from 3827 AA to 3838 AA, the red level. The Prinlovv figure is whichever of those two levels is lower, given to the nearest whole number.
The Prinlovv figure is 14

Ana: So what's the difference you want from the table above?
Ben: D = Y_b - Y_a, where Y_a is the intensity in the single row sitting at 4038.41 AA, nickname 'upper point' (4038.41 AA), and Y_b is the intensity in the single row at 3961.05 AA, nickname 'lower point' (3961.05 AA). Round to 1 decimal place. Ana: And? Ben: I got -5.0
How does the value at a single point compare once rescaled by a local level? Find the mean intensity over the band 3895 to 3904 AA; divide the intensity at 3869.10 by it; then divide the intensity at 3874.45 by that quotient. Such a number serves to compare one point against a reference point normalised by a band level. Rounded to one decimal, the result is 16.1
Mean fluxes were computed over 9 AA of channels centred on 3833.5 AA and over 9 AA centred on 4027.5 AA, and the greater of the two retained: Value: 21.8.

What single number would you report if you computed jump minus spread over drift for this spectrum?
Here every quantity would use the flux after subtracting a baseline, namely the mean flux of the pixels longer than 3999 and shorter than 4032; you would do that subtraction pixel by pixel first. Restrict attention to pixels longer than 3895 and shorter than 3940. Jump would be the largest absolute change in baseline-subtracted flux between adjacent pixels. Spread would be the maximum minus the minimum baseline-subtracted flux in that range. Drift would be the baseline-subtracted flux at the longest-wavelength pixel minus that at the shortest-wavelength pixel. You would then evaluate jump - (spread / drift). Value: -18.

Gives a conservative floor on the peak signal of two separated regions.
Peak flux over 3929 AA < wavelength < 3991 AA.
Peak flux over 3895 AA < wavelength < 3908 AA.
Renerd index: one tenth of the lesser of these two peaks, 1.91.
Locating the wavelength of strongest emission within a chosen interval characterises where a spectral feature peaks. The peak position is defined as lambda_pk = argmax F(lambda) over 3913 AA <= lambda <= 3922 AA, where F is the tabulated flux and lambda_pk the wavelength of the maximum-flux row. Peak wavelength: 3917.51 AA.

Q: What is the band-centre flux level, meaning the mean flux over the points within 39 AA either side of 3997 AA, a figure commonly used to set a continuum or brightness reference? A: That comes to 19.0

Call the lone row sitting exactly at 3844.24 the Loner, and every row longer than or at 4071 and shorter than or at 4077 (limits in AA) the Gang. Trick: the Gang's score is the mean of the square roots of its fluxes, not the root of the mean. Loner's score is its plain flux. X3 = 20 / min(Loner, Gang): 4.52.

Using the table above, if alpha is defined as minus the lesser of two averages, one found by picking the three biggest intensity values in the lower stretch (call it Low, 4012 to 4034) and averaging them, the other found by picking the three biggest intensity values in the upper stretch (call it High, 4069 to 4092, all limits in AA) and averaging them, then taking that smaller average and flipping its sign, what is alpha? -21.5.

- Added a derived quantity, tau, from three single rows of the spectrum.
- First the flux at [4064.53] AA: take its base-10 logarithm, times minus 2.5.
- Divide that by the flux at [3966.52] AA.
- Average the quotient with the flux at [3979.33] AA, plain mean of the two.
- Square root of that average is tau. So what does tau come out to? 2.87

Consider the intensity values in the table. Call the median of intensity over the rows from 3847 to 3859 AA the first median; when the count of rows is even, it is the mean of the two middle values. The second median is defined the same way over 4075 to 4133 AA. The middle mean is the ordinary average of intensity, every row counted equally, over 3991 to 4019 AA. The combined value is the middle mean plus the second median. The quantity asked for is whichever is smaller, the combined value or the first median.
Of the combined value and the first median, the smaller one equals 19.9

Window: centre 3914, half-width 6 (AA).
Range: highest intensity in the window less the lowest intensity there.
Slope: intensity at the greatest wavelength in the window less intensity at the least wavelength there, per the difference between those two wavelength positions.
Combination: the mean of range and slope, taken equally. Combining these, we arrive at 1.7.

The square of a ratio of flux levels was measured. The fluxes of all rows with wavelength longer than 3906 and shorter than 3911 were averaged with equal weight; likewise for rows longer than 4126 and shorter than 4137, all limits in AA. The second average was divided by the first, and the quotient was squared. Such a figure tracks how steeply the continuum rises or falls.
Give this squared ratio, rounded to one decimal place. 1.1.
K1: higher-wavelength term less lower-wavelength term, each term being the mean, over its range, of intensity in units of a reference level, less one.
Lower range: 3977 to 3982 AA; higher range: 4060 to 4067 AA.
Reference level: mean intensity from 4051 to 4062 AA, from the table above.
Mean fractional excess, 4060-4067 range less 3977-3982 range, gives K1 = 0.11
